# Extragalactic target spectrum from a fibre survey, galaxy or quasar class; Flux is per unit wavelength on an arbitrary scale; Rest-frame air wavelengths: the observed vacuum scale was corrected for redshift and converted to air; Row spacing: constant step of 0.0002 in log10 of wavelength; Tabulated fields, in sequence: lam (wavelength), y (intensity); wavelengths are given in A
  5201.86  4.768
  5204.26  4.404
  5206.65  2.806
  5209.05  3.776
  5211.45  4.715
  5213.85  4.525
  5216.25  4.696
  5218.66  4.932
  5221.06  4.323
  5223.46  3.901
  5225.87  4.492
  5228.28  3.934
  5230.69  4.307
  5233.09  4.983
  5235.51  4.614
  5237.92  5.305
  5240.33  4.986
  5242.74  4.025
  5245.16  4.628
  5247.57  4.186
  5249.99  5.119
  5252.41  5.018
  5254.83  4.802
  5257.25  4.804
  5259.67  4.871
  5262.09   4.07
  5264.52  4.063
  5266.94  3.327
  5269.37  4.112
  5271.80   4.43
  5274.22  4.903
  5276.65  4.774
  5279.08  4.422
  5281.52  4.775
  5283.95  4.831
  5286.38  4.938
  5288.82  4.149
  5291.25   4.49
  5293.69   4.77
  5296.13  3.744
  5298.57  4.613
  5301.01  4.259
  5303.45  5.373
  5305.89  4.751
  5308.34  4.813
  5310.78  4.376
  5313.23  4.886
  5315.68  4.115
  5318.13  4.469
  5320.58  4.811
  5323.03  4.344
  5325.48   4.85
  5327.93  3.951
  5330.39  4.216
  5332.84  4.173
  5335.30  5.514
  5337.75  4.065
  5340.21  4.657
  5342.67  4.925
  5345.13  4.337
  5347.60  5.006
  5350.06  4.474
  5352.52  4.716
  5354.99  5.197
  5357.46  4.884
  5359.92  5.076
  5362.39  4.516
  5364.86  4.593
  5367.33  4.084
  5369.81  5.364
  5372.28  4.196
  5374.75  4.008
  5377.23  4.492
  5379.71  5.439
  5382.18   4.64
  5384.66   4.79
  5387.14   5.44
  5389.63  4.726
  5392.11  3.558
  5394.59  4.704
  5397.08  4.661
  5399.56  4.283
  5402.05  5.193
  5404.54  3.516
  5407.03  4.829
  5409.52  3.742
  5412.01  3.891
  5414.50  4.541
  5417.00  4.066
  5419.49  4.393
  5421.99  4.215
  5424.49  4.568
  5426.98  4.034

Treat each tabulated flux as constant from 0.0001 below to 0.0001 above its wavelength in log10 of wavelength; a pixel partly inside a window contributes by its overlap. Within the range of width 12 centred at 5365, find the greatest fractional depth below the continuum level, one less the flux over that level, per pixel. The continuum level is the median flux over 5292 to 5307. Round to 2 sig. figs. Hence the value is 0.13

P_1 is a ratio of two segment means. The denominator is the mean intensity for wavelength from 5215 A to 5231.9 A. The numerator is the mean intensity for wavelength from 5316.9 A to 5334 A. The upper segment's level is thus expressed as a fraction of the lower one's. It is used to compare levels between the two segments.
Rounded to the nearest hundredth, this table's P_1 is 1.01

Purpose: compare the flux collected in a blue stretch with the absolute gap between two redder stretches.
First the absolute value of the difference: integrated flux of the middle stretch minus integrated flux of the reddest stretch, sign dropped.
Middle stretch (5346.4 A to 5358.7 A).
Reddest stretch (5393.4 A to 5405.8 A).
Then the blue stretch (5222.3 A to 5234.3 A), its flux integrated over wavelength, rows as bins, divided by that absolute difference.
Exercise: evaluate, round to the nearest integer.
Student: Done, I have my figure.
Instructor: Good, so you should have 12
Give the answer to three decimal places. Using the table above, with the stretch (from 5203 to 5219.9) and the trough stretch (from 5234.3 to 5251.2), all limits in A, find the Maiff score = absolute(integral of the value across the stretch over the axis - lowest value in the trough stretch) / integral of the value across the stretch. 0.944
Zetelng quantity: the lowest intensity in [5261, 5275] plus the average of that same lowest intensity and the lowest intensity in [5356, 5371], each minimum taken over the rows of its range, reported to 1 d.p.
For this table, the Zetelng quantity 7.0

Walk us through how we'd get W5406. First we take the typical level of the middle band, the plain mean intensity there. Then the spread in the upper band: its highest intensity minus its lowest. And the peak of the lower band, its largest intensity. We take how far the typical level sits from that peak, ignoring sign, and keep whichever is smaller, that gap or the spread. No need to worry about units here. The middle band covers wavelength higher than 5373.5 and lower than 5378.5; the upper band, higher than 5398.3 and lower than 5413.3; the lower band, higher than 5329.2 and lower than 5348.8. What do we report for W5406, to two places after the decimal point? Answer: 1.26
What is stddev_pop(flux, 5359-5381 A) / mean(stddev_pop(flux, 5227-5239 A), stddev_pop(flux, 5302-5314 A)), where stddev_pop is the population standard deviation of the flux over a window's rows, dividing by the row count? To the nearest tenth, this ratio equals 1.3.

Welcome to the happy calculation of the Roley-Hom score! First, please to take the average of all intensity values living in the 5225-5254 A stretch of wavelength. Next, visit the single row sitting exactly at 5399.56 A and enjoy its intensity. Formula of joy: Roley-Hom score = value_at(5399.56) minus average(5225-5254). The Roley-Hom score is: -0.4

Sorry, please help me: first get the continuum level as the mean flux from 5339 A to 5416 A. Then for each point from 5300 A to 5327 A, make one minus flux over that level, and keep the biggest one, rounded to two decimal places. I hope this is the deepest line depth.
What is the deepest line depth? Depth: 0.10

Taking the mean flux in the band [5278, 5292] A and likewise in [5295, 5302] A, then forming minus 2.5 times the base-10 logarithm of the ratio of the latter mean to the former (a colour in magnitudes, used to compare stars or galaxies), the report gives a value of 0.098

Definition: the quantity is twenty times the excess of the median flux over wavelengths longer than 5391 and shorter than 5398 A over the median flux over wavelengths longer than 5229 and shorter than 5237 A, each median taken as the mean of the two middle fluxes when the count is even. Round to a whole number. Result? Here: 1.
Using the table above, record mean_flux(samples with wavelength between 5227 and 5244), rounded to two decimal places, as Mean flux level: 4.59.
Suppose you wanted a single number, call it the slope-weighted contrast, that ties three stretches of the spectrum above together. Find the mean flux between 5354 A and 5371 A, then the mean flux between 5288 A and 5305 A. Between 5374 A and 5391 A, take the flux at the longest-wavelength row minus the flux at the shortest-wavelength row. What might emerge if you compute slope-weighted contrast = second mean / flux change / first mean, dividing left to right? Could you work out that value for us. 1.3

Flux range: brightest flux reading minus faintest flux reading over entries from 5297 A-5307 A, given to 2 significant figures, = 1.1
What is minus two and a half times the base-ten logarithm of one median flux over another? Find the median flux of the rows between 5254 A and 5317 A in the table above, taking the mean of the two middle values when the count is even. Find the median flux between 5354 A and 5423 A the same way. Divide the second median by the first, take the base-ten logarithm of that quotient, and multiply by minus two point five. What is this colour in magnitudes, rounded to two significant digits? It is 0.027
